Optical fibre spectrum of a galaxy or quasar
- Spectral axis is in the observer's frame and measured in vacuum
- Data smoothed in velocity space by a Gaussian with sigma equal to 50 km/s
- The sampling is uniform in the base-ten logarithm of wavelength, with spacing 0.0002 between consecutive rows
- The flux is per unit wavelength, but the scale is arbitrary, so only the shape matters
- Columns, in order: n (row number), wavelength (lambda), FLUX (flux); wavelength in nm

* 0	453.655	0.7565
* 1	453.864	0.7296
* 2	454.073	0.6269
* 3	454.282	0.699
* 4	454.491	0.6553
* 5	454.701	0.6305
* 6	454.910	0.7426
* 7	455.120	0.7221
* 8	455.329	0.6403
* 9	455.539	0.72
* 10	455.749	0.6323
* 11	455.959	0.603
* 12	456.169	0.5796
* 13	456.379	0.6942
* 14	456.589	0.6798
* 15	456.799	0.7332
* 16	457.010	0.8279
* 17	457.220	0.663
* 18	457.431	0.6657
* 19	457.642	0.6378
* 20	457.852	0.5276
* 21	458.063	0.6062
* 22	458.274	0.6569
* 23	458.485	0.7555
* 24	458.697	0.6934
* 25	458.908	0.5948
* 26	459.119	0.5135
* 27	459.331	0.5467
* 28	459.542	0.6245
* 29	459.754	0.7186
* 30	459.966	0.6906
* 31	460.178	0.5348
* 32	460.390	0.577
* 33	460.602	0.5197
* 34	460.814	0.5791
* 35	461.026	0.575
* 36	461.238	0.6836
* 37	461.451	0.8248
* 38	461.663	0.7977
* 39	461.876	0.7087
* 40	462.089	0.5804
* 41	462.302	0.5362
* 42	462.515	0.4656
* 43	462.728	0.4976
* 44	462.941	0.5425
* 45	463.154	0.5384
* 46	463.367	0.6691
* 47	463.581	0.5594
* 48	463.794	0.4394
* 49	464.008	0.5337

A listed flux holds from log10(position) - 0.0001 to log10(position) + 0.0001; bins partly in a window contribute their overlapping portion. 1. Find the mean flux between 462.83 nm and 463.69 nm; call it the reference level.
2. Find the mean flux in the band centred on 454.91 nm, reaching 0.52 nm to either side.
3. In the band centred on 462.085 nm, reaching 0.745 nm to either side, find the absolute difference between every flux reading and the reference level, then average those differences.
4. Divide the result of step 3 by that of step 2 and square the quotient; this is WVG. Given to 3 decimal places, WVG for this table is 0.031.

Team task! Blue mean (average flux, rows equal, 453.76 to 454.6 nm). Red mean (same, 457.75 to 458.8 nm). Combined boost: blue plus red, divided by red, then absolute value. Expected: 2.05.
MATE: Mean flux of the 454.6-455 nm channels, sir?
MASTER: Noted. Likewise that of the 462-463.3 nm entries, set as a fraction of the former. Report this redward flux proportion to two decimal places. 0.77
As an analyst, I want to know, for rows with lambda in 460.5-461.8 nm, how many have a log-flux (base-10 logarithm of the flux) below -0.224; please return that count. 3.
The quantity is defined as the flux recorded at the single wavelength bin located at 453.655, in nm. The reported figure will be 0.7565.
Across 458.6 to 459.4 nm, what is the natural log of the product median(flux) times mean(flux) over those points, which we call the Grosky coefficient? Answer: -1.09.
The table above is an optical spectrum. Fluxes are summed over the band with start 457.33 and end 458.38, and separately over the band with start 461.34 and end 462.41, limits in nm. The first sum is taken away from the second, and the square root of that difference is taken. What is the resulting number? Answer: 0.59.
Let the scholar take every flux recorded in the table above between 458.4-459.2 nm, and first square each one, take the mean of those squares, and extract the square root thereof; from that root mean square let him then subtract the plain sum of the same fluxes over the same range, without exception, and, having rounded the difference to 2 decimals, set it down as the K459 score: -1.91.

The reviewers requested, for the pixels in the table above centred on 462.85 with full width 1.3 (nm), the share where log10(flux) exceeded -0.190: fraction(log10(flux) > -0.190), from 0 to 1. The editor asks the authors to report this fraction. 0.17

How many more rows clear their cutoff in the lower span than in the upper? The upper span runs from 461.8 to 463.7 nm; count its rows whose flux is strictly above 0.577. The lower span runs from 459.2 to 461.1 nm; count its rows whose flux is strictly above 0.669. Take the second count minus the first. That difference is -1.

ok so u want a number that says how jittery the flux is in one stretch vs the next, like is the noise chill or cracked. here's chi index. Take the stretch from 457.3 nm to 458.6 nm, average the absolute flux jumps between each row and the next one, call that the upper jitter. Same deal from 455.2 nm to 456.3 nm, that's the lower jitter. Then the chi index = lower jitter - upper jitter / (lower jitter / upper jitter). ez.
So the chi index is -0.04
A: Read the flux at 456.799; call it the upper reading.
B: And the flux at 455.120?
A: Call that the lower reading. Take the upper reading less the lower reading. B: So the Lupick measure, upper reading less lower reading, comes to 0.011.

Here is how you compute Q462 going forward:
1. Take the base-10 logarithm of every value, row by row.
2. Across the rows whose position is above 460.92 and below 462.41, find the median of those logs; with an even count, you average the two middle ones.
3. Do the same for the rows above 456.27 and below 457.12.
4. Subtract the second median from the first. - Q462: -0.019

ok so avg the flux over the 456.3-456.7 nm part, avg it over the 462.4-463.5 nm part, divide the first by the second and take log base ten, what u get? 0.10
